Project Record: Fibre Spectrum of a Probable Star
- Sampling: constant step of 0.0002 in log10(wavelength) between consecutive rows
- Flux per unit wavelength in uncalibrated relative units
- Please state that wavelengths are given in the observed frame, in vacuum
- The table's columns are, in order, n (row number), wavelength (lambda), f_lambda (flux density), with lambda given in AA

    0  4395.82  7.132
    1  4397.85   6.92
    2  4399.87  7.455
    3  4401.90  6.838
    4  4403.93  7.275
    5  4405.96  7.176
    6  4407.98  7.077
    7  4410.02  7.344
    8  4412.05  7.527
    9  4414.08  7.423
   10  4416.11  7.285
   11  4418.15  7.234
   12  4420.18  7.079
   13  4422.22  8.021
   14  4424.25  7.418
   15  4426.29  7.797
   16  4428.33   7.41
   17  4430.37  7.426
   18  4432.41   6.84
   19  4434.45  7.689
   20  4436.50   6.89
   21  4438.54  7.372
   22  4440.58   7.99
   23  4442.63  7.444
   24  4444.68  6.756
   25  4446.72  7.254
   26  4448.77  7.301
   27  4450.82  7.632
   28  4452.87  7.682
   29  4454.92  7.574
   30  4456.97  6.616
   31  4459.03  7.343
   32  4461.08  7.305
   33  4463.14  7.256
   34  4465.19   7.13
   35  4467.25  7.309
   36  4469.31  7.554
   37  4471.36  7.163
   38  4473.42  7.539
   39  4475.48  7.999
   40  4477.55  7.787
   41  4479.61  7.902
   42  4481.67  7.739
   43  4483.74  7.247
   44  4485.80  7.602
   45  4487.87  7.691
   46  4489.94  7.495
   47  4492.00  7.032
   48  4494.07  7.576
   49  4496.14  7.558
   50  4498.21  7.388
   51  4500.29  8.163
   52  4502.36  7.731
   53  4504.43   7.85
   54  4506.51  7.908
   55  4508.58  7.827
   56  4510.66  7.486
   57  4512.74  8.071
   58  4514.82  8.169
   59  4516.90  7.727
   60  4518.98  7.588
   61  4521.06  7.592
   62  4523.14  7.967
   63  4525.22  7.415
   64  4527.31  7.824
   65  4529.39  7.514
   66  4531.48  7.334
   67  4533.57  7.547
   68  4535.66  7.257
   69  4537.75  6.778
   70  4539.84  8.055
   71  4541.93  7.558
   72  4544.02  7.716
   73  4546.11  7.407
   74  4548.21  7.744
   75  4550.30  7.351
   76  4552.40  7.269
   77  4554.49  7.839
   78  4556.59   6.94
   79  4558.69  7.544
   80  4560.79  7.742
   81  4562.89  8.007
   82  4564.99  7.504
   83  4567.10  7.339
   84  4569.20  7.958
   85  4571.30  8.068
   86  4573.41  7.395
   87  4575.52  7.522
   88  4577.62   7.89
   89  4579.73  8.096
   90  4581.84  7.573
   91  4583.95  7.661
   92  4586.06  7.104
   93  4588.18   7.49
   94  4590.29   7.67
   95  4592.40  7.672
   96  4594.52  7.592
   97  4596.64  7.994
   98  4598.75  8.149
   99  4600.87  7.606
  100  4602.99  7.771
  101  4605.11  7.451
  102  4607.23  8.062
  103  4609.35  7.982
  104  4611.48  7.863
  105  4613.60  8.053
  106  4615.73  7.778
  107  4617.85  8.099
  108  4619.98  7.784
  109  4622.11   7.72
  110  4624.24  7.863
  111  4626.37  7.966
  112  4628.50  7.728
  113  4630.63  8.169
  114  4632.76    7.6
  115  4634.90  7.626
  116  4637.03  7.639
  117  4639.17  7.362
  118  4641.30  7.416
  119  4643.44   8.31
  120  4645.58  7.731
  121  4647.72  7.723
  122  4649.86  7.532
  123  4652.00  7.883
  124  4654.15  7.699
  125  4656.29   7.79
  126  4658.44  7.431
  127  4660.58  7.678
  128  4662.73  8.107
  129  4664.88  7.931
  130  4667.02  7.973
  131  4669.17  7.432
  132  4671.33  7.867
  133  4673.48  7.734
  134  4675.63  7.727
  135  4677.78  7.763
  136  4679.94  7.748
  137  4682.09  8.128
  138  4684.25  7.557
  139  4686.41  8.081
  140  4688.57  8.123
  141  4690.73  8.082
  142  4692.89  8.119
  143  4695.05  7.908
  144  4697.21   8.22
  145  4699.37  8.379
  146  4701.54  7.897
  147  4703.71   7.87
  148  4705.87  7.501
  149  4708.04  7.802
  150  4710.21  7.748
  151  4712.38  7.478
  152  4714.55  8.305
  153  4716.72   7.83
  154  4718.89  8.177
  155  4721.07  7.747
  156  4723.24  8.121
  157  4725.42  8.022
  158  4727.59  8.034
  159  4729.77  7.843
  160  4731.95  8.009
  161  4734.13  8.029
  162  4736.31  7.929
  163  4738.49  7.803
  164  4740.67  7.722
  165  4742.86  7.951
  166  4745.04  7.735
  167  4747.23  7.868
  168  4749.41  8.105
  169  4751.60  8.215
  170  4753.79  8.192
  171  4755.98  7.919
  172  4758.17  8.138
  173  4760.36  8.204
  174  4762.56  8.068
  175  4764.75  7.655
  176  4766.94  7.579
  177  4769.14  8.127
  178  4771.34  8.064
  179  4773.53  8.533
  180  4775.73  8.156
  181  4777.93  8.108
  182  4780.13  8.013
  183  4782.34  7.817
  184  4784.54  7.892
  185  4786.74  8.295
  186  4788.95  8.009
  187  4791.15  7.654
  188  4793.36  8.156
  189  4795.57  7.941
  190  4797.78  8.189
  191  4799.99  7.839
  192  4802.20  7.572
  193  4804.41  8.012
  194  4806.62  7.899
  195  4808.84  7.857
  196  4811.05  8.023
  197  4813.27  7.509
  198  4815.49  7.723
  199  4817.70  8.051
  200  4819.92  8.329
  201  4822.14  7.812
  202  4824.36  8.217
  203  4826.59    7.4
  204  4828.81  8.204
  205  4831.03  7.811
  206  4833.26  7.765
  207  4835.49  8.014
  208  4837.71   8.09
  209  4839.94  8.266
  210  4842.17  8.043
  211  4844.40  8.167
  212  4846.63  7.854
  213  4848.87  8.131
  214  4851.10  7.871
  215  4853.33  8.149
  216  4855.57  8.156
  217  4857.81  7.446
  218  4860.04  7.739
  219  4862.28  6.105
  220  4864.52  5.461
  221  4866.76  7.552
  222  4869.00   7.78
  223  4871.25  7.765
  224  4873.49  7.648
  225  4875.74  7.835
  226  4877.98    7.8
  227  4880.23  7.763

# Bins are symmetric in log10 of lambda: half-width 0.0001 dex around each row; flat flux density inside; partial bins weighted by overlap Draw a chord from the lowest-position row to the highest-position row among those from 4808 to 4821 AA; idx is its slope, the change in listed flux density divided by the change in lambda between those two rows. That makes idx 0.043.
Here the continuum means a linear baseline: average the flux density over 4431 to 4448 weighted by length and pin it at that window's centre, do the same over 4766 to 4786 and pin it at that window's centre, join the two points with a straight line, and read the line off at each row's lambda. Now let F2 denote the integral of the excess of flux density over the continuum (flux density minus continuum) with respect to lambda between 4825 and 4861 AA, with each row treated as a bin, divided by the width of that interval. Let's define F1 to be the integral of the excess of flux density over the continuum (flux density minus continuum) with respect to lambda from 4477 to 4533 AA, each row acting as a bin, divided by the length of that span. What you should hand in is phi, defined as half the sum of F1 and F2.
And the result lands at 0.00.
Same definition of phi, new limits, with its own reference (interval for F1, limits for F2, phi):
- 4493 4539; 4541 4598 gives 0.12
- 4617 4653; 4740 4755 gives 0.02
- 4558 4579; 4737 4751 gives 0.02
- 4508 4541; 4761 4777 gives 0.08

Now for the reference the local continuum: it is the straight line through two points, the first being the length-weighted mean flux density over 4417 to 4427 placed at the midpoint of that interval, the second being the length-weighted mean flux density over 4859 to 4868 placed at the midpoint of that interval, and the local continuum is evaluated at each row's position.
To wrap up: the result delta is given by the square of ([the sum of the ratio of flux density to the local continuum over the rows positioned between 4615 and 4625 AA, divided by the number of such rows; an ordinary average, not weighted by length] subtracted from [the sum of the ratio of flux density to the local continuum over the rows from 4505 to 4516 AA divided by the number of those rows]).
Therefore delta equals 0.0005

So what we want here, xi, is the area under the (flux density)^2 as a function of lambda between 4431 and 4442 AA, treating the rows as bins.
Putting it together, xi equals 598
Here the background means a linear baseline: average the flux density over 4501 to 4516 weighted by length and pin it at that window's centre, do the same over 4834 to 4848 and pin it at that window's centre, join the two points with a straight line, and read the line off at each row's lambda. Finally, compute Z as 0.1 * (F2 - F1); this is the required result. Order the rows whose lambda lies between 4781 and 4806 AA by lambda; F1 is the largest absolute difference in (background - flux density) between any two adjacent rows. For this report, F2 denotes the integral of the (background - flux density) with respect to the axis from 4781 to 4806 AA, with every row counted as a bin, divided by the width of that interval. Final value -0.041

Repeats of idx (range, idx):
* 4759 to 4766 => -0.125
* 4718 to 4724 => -0.013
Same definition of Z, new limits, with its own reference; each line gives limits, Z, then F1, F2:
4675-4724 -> -0.077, 0.83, 0.1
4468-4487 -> -0.025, 0.49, 0.2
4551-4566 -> -0.055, 0.90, 0.4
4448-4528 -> -0.069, 0.96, 0.3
